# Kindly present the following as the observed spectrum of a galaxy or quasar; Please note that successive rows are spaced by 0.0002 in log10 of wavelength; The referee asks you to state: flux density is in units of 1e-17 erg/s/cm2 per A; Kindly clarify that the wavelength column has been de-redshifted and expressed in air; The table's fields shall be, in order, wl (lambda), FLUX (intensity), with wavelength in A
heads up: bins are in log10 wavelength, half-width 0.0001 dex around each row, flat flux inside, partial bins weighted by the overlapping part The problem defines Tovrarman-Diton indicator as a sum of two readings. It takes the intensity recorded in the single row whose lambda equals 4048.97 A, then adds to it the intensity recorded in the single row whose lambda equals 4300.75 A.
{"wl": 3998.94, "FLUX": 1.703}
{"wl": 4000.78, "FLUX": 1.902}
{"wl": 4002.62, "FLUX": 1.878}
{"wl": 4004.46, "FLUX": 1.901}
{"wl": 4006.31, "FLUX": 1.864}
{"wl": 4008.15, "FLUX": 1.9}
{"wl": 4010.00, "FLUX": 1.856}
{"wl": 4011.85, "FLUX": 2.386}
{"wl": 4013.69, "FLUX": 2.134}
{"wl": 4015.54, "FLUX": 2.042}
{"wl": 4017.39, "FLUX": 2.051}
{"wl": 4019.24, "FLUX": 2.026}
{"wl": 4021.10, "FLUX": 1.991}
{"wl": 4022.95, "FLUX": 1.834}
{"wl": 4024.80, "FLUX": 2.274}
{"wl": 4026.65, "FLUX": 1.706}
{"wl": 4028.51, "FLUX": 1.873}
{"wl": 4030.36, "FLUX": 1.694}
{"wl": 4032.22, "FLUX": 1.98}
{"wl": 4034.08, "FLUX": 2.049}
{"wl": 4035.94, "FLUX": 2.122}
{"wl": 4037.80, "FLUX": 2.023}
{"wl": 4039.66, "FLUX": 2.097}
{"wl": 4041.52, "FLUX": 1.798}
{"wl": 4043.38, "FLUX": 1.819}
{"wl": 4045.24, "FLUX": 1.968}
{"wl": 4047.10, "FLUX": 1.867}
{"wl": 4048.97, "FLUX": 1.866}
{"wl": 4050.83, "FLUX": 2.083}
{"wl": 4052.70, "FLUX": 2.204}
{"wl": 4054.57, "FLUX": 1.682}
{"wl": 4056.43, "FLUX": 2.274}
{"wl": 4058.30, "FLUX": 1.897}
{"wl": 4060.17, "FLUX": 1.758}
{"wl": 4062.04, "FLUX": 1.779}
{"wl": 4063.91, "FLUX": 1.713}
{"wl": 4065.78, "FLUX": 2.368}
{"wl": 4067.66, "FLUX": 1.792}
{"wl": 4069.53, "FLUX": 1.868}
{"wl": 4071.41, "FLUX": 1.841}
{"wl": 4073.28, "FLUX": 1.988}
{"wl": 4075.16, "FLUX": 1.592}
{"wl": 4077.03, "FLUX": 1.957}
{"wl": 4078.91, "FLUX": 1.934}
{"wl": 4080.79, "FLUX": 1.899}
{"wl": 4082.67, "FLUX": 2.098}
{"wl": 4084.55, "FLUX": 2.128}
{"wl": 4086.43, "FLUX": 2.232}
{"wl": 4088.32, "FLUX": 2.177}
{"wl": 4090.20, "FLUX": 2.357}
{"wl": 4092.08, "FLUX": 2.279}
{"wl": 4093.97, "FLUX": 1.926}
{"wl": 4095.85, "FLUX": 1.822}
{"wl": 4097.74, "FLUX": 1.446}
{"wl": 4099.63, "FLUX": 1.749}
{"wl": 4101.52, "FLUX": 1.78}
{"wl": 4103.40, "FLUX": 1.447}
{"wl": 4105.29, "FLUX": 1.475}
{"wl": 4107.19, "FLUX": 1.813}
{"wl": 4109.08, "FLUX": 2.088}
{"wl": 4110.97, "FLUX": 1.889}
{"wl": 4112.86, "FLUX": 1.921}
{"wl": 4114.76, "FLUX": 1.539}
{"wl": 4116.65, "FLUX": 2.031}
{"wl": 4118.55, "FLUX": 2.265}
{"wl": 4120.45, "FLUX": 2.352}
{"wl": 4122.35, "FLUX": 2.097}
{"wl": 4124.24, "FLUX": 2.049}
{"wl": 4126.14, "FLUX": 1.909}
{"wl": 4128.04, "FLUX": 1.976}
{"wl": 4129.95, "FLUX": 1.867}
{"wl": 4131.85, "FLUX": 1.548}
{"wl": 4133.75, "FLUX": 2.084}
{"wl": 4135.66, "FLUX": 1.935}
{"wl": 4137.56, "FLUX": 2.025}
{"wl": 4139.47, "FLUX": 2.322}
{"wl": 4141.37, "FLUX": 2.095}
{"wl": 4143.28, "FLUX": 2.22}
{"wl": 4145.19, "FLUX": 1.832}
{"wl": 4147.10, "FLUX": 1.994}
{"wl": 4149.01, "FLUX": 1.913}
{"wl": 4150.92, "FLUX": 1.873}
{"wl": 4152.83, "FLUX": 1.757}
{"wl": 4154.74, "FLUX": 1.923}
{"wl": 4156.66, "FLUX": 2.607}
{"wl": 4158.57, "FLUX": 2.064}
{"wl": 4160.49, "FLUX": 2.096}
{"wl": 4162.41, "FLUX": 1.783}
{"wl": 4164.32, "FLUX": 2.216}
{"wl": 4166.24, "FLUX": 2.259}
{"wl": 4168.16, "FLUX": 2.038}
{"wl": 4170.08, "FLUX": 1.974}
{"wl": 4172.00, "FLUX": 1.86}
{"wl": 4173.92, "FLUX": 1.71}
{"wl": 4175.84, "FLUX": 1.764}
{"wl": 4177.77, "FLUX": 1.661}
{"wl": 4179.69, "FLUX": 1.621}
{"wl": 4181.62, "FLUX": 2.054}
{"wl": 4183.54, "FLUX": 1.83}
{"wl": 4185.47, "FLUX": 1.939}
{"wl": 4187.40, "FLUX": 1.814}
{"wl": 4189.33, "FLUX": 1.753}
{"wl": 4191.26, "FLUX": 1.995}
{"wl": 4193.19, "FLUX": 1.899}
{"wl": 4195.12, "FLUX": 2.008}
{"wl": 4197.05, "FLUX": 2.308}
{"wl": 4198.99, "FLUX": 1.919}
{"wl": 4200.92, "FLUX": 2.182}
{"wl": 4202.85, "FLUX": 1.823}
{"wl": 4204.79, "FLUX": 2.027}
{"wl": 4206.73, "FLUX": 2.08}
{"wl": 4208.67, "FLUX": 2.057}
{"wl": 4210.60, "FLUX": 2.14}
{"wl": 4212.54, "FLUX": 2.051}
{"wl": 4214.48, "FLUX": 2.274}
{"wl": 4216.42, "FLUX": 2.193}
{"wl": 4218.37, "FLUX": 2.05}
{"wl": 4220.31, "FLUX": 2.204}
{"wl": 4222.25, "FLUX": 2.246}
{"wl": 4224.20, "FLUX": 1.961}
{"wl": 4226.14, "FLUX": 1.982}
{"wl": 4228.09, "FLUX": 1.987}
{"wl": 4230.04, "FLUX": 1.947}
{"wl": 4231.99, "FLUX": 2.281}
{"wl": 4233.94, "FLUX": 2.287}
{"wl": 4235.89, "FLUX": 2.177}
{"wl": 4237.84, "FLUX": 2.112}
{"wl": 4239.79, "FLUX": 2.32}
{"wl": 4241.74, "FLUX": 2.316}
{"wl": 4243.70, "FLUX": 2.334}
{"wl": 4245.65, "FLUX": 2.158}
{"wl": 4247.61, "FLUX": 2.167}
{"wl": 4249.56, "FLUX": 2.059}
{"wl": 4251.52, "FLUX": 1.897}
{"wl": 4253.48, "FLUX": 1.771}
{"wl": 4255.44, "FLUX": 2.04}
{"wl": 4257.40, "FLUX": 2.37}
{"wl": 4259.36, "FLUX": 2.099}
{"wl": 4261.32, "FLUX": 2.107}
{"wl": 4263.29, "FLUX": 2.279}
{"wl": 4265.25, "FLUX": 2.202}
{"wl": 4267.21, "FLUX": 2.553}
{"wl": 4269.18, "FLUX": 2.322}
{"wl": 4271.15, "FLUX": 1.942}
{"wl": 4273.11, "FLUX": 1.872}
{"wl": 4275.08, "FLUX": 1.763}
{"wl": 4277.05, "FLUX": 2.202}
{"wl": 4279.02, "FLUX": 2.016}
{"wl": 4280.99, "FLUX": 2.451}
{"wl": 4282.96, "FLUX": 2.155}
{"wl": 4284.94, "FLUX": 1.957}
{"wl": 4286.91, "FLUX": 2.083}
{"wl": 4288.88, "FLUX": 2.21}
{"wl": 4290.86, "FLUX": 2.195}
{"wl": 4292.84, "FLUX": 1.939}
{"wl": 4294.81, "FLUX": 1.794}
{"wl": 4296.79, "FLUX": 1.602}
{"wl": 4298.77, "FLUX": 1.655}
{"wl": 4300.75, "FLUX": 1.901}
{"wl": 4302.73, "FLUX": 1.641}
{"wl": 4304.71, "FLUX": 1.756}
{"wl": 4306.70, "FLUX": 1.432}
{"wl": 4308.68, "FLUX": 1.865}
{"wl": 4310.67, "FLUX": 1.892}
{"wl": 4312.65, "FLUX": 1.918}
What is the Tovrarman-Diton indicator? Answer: 3.77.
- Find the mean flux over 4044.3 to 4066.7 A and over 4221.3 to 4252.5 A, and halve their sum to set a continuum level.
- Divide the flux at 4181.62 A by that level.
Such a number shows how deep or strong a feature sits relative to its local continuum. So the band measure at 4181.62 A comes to 1.00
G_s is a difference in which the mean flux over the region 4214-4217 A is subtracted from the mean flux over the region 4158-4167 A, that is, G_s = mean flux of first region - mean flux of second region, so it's -0.15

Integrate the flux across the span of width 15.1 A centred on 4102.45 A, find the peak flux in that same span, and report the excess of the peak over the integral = -24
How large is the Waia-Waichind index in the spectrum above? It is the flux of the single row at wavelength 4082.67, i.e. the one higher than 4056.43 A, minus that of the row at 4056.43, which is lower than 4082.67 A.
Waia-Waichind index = -0.2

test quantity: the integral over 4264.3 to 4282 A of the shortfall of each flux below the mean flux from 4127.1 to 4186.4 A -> -3.3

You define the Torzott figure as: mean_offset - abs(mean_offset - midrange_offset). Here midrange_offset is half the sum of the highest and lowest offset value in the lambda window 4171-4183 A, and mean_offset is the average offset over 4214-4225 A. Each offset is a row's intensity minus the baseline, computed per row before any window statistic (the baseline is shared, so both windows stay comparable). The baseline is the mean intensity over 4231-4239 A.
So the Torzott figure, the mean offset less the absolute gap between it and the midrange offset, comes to -0.38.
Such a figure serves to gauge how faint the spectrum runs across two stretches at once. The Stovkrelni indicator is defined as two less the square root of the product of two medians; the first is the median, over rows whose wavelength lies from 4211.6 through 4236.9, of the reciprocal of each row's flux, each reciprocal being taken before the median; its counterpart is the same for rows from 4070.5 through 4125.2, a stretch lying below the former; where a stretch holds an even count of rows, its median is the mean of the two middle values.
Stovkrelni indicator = 1.51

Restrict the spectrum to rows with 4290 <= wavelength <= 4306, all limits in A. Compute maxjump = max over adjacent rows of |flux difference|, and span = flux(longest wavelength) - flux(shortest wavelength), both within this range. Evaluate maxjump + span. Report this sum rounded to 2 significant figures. -0.18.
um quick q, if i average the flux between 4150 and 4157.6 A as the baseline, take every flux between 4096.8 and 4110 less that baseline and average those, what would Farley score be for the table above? -0.35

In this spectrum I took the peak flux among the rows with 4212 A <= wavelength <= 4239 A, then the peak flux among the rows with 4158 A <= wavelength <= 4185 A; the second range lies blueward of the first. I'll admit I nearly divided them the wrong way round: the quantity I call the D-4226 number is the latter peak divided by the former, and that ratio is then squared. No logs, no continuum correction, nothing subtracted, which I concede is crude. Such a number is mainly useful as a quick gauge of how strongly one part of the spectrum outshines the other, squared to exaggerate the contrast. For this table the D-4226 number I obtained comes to 0.98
